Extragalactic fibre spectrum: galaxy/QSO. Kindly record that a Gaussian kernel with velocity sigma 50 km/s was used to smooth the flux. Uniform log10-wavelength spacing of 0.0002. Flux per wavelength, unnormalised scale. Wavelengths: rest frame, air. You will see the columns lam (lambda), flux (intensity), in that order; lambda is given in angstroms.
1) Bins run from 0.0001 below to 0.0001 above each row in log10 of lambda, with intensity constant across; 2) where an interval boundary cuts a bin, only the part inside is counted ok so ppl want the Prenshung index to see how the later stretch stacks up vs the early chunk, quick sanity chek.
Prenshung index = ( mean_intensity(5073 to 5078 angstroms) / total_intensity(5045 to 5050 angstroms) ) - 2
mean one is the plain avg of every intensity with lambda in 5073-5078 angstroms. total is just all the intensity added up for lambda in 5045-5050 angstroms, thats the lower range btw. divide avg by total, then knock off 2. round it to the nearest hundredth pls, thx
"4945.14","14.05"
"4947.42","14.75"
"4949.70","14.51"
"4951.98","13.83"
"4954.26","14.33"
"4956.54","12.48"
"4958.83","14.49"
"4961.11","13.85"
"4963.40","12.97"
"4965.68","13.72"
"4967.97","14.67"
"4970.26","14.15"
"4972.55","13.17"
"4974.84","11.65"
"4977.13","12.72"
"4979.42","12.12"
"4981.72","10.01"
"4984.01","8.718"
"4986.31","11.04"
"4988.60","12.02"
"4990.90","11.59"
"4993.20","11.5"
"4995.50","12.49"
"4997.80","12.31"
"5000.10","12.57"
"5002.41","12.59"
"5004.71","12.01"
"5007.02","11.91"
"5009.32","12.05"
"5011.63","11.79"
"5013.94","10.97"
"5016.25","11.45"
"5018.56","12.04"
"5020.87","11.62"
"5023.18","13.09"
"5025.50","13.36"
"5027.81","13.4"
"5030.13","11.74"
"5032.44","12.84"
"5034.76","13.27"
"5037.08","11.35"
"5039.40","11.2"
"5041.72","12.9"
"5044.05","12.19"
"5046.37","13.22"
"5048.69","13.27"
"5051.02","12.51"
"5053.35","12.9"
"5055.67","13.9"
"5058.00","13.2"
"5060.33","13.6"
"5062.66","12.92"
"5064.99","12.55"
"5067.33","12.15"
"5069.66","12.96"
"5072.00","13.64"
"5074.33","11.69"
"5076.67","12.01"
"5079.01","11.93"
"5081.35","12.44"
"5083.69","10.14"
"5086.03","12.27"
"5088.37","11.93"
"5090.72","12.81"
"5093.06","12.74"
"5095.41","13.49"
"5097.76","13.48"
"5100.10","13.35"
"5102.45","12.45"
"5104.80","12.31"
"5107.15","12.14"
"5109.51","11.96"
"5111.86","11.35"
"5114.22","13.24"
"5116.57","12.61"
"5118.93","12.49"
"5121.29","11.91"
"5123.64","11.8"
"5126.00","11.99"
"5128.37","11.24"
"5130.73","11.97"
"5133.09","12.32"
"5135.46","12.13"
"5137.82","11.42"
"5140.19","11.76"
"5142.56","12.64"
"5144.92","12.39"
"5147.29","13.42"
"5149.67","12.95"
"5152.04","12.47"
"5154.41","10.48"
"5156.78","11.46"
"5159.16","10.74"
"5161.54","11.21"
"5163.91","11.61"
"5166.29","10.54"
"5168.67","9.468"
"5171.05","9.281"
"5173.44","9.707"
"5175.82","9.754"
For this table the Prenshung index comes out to -1.55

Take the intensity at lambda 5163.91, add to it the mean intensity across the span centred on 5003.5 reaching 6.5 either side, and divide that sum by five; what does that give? 4.77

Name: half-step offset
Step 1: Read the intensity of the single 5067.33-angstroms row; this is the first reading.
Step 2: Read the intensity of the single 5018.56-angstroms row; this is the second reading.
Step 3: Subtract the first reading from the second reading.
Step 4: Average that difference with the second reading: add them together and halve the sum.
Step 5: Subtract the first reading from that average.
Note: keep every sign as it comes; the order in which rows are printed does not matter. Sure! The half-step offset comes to -6.2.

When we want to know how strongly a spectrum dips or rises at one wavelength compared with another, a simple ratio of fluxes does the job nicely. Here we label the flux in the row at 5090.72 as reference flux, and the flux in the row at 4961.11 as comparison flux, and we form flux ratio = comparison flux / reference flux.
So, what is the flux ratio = 1.08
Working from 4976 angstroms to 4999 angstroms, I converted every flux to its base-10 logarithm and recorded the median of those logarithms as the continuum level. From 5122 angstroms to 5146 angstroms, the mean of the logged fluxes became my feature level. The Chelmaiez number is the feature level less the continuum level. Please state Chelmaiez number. 0.006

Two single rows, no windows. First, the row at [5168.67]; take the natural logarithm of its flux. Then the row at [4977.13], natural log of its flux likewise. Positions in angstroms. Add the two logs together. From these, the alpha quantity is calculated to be 4.79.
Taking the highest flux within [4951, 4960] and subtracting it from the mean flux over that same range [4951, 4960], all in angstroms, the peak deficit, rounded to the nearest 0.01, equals -0.71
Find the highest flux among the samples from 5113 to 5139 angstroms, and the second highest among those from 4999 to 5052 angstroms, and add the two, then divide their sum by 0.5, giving 53.2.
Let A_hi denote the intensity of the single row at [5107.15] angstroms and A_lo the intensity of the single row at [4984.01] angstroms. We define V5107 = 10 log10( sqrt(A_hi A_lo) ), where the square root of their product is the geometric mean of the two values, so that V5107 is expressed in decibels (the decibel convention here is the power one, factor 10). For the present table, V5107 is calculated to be 10.1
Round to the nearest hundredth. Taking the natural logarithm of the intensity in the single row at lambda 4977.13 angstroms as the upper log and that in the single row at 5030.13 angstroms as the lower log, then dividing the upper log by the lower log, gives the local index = 1.03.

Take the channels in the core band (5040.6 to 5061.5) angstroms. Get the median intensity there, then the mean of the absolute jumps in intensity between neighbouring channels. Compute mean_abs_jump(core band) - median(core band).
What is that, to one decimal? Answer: -12.6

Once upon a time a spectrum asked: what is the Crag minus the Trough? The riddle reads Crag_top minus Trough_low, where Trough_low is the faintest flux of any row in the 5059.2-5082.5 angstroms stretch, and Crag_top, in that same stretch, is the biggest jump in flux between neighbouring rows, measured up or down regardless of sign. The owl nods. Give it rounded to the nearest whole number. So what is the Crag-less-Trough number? -10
